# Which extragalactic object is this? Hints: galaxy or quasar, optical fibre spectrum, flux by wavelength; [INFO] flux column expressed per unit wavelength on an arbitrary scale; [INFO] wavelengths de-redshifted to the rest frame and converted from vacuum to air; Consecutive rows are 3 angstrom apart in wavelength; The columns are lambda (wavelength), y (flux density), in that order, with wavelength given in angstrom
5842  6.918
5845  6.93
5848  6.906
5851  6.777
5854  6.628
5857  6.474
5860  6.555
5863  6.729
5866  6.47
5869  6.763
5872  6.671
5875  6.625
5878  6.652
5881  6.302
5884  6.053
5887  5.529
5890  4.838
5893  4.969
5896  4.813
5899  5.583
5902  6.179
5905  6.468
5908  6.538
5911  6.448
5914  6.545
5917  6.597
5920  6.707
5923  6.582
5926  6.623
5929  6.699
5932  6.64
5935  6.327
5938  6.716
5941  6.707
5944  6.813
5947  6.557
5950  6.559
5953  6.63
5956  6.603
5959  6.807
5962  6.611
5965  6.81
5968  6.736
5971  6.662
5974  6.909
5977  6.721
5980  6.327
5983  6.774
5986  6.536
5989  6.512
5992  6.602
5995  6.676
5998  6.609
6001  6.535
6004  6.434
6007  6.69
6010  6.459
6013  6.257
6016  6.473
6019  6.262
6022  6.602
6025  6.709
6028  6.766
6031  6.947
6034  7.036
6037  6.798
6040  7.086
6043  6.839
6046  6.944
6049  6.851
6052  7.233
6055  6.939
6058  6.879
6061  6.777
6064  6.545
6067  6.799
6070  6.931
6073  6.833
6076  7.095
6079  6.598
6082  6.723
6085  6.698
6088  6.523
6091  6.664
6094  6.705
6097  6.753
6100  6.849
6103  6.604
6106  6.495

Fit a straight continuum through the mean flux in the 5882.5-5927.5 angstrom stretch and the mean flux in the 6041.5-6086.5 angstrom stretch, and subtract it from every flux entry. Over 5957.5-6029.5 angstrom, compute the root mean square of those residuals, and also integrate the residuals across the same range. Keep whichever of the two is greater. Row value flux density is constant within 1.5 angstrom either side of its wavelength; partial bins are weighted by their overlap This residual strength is 9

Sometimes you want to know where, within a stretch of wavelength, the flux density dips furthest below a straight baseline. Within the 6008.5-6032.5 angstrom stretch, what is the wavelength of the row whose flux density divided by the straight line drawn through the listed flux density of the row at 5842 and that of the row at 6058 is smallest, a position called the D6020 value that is 6013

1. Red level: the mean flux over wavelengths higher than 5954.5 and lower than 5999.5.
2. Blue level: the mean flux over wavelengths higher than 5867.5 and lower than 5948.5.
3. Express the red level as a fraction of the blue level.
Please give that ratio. 1.06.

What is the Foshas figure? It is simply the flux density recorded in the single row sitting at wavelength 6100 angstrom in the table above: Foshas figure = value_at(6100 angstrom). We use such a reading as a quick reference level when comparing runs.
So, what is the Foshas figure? 6.849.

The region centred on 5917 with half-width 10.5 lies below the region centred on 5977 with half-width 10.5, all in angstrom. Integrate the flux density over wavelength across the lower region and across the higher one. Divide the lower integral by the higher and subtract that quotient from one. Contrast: 0.01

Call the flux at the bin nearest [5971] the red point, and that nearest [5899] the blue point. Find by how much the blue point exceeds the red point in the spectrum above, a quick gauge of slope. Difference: -1.1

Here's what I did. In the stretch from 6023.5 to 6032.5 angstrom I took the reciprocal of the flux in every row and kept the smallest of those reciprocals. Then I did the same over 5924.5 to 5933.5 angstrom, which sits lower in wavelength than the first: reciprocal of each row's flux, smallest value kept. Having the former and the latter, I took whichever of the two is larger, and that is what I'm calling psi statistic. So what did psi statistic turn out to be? 0.149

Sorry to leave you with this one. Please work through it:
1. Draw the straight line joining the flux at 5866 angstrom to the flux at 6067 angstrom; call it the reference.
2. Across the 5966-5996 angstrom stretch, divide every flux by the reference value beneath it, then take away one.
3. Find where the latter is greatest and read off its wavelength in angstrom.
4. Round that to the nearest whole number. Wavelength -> 5974 angstrom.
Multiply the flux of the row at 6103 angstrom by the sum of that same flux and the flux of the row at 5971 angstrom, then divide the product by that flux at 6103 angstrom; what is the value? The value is 13.3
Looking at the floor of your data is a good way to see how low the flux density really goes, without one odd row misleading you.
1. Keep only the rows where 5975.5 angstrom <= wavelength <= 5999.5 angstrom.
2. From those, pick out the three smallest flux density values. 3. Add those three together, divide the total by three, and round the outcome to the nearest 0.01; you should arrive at 6.46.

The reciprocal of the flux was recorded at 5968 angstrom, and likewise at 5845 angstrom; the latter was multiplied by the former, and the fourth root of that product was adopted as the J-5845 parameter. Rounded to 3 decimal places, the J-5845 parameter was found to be 0.383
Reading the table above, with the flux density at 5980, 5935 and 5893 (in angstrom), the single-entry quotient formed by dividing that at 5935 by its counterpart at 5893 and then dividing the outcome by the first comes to 0.20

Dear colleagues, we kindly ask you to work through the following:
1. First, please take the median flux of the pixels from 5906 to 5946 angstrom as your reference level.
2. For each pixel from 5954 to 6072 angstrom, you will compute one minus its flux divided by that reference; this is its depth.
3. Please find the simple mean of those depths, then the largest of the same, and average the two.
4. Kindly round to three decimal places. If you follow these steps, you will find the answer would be 0.021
